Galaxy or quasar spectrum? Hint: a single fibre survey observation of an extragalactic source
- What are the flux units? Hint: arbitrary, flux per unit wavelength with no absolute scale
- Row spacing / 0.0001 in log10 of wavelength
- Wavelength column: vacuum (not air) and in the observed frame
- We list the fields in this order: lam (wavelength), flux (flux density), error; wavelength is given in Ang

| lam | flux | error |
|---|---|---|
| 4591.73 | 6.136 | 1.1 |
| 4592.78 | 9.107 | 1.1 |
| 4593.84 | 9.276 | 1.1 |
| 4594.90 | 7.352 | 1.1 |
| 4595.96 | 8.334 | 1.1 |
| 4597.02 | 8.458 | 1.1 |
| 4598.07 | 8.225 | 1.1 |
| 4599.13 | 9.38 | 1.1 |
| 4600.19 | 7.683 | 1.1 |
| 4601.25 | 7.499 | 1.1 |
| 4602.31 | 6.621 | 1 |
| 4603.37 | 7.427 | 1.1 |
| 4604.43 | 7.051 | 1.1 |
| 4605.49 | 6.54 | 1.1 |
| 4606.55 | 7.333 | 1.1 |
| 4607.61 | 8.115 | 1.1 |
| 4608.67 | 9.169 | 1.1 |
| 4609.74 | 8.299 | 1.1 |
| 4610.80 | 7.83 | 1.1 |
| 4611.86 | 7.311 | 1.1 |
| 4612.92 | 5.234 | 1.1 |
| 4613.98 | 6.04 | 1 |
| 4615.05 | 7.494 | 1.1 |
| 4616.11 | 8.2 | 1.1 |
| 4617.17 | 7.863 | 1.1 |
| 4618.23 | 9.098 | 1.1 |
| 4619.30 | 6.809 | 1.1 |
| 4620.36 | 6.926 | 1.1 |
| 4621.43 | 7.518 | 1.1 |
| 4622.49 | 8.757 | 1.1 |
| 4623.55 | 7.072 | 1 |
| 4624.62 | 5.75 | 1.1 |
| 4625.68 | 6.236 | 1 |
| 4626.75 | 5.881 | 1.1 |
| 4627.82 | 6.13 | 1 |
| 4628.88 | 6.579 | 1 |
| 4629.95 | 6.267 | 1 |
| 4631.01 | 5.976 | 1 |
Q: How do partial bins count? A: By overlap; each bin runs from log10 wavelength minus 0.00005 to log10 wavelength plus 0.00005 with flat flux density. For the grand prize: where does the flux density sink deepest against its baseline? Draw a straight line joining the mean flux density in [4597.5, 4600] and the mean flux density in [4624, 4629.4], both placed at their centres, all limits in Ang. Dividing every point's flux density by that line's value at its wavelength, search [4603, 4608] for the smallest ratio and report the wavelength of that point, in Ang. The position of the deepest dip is 4605.49 Ang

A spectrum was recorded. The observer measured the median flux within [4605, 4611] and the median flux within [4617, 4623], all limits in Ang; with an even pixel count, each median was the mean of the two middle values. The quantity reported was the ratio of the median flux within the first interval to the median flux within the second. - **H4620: 1.04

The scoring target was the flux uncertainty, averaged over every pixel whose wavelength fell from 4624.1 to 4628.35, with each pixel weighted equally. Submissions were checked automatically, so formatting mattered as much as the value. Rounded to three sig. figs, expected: 1.05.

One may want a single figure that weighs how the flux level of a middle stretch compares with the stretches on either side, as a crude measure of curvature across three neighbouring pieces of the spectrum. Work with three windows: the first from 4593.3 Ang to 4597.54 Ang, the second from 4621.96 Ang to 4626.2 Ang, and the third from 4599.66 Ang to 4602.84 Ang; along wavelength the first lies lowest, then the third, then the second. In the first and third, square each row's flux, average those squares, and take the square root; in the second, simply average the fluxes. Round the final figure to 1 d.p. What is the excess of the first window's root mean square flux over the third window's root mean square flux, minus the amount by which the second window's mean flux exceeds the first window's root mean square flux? 2.5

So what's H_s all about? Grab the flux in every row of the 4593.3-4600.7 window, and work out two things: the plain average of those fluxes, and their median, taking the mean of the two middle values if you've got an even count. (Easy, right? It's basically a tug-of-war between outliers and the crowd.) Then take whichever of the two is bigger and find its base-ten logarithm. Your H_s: 0.92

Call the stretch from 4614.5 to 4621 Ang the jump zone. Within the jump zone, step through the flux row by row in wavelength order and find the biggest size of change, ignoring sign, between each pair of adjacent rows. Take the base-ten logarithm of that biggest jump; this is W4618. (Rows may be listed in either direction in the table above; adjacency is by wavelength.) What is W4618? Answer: 0.36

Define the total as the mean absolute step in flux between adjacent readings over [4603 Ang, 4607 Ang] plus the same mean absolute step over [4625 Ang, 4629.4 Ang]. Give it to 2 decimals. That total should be 0.91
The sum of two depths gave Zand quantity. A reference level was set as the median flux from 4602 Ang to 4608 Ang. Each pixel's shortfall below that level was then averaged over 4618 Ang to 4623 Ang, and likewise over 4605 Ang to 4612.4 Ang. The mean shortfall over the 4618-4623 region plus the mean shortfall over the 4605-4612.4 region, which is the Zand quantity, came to -1.2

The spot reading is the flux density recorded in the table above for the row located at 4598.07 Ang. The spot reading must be 8.225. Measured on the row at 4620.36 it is 6.926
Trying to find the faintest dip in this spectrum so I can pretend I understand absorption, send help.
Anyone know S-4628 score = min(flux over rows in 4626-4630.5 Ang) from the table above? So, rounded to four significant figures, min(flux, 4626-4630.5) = 5.881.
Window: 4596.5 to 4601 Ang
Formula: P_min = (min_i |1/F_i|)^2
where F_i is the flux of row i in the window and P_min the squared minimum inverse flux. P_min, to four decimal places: 0.0114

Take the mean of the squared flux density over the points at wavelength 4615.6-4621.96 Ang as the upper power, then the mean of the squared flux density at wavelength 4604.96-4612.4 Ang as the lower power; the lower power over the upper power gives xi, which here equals 1.02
